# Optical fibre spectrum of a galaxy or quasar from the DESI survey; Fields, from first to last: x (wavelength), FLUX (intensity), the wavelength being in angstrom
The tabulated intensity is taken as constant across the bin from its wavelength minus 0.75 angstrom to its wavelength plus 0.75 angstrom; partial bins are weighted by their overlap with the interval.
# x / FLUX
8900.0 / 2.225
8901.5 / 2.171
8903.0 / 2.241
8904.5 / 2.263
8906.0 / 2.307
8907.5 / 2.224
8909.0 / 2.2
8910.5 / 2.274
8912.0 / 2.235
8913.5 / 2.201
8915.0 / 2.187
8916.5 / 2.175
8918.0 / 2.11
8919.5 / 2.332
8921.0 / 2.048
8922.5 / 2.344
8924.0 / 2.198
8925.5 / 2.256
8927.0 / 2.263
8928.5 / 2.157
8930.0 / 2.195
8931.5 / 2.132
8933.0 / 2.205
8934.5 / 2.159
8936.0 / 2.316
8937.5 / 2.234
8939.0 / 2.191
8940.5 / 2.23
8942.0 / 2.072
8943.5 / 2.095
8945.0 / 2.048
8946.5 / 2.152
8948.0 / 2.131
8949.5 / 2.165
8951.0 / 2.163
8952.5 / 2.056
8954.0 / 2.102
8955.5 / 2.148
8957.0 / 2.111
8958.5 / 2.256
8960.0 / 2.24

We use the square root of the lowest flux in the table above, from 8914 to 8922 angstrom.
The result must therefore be 1.43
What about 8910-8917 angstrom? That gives 1.47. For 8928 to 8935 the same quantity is 1.46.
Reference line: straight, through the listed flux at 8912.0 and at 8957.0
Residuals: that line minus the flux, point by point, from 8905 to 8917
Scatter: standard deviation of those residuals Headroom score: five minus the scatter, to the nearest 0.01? 4.96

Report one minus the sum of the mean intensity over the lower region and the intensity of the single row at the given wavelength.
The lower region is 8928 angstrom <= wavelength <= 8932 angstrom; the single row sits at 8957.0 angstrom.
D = -3.27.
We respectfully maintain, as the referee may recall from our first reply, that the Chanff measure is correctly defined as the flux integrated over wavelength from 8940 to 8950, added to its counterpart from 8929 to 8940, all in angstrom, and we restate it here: 45.5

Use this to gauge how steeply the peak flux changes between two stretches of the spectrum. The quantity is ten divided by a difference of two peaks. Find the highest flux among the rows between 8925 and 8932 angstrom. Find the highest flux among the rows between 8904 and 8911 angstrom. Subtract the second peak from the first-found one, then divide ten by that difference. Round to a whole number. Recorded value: -227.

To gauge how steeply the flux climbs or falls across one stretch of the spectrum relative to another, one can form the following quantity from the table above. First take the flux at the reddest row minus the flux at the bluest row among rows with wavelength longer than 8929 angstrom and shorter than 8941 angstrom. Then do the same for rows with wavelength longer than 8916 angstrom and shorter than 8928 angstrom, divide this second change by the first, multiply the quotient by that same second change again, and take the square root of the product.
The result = 0.47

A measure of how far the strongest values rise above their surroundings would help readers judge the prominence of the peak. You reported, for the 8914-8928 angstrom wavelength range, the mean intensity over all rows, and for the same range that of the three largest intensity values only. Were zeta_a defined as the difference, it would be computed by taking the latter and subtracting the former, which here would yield 0.10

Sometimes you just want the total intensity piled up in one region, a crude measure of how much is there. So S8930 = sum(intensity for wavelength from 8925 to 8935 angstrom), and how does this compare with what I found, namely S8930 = 15.4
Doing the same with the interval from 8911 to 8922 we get 15.3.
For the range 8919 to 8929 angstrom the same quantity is 15.6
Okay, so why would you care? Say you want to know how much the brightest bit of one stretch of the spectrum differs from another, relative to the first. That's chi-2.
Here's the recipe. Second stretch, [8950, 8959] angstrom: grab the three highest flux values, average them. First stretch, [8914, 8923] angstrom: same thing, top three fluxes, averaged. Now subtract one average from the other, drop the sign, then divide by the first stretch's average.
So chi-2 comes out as 0.043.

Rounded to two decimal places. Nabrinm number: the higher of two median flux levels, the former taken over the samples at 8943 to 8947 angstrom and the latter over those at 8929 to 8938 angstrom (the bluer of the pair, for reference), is 2.20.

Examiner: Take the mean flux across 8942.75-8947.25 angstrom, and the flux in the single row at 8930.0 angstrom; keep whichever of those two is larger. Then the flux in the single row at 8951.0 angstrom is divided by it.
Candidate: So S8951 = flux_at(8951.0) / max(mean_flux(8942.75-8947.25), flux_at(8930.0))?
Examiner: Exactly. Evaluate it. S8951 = 0.985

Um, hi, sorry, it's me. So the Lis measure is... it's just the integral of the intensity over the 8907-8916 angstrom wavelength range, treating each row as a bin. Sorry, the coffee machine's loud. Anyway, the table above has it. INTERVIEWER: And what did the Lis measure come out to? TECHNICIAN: 20.0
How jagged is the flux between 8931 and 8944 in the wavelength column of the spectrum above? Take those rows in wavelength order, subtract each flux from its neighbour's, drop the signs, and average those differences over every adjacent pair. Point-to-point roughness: 0.08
